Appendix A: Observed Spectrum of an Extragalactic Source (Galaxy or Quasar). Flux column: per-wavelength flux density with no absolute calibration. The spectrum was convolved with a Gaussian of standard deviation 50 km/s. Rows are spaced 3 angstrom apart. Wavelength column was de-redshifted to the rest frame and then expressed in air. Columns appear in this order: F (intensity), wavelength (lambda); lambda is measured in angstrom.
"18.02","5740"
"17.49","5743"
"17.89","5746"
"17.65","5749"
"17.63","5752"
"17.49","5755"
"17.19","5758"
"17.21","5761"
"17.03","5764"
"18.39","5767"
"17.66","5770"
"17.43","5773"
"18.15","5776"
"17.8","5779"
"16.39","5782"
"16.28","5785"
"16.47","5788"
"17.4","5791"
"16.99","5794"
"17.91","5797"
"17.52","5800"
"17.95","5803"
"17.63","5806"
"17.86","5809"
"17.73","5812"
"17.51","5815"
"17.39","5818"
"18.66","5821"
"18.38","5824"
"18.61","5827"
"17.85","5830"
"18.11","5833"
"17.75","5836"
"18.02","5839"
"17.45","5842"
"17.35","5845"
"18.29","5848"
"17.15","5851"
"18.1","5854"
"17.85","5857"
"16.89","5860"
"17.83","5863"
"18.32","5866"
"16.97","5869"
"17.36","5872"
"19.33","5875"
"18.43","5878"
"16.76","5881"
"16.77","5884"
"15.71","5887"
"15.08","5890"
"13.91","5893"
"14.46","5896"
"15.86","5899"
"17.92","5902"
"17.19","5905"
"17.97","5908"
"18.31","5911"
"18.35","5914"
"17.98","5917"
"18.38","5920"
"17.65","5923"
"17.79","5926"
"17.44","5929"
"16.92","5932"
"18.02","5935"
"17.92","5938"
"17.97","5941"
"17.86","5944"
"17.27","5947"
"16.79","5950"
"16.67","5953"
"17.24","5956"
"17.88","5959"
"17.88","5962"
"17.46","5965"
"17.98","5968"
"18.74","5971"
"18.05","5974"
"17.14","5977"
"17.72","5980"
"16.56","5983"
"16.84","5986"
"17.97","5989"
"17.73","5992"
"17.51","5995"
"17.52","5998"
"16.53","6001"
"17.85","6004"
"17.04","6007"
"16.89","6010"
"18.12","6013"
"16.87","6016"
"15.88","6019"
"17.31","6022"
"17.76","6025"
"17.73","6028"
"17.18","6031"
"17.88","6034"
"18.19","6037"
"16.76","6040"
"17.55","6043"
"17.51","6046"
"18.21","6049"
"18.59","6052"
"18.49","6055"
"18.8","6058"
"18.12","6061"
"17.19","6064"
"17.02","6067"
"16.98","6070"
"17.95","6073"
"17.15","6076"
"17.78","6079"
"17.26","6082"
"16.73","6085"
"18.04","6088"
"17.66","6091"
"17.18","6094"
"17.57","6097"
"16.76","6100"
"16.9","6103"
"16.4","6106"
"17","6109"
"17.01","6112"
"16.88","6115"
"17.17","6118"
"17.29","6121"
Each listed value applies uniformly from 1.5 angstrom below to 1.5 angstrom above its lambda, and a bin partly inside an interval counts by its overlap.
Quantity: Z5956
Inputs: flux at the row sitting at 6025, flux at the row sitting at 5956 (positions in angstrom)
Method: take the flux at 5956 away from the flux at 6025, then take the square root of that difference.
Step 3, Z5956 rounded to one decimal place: 0.7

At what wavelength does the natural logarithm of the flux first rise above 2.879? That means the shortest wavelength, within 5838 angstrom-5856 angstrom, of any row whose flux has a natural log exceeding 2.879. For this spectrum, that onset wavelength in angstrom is 5839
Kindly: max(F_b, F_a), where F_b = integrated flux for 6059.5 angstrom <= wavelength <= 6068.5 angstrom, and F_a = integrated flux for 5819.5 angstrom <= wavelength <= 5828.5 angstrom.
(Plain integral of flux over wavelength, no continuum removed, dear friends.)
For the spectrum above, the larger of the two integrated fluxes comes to 167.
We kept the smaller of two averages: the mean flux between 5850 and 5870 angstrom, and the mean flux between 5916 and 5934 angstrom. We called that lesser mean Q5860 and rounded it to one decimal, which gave 17.6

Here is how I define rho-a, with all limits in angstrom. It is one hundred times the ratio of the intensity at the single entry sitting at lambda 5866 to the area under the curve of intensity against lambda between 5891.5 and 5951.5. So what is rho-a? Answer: 1.77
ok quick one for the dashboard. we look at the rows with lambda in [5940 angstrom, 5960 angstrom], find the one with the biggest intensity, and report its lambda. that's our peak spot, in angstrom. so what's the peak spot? 5941 angstrom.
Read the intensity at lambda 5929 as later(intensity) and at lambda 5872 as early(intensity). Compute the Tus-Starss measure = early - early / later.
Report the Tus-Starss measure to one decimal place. 16.4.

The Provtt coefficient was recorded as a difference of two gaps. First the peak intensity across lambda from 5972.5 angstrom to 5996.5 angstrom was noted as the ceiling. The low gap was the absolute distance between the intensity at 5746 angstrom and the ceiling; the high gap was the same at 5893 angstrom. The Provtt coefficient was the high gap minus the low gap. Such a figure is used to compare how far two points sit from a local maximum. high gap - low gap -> 4.0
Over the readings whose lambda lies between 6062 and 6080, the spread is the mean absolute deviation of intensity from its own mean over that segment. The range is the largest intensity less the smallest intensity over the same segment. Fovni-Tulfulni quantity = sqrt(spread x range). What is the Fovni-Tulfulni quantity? 0.6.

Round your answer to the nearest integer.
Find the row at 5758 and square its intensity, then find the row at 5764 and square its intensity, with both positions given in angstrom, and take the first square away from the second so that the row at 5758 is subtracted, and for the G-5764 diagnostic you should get -5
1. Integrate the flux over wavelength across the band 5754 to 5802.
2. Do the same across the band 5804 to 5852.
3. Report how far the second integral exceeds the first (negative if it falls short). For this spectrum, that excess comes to 25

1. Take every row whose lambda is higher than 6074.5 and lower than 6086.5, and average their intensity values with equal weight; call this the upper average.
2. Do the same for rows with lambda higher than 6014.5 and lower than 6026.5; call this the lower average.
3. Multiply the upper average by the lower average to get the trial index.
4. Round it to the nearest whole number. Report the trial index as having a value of 292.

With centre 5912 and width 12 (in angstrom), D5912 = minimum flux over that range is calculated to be 17.97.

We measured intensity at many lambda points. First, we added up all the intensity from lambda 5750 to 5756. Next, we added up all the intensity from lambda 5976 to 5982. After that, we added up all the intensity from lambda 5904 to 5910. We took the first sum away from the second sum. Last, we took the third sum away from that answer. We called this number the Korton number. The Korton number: -35.4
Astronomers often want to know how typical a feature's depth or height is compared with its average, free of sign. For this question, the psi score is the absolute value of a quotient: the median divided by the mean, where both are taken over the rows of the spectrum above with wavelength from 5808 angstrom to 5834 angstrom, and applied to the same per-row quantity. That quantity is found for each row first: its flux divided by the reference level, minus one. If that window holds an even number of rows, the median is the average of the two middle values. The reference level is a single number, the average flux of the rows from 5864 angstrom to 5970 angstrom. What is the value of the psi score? 0.78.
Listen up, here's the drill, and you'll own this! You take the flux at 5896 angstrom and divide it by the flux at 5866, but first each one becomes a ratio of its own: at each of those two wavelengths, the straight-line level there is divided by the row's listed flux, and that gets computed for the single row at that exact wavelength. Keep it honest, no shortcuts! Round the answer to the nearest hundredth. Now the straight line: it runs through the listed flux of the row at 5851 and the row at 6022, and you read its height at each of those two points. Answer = 1.27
